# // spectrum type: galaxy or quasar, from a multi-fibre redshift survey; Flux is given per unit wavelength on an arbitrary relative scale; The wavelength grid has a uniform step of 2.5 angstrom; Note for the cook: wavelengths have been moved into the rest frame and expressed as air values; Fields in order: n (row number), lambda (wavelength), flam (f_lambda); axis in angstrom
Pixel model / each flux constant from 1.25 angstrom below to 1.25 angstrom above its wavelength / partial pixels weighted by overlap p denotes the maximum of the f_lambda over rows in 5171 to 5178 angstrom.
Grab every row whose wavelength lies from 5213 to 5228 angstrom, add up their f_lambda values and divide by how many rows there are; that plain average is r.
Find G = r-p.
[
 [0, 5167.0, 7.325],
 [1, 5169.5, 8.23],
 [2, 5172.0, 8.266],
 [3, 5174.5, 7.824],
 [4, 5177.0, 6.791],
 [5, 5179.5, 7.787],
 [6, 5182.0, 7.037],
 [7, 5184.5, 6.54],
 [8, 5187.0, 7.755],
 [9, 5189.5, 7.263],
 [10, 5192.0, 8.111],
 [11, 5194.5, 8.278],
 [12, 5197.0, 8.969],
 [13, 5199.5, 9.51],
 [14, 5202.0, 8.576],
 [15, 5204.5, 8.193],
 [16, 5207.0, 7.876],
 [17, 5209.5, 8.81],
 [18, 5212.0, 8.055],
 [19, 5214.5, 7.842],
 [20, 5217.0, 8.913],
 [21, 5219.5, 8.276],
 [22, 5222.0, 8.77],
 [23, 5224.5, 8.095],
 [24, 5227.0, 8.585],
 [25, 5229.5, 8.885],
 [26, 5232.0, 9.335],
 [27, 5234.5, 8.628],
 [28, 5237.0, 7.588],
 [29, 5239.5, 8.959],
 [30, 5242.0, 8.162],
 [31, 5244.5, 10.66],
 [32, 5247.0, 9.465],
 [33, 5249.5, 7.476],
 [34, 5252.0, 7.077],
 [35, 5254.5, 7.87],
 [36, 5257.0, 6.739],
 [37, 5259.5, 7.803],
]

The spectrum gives 0.15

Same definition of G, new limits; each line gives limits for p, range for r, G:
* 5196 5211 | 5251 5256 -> -2.04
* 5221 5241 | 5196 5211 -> -0.68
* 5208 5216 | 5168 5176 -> -0.70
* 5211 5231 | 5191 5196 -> -0.72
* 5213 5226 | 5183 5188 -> -1.77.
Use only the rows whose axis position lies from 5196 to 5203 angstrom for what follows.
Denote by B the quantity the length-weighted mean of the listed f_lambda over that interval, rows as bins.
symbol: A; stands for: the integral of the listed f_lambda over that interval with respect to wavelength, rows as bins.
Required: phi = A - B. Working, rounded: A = 63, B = 9.0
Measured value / 54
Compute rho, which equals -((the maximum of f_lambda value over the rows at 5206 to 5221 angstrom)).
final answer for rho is -8.9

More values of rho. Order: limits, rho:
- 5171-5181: -8.3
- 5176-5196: -8.3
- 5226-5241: -9.3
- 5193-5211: -9.5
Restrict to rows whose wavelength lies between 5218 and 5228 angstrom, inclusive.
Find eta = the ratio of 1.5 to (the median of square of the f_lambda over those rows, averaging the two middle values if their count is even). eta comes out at 0.0211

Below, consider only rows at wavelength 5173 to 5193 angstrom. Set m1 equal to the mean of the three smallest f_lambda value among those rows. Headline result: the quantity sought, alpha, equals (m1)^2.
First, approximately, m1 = 6.8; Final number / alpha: 46.1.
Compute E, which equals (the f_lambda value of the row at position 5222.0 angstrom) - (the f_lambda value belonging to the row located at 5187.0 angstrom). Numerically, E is 1.0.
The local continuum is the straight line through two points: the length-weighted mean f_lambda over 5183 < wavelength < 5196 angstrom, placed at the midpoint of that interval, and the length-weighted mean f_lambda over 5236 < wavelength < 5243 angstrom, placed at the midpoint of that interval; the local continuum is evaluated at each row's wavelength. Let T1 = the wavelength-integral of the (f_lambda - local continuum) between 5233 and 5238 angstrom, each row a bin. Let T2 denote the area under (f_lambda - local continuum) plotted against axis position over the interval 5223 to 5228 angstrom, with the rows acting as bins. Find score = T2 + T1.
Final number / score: 1.3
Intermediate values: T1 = 0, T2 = 1.36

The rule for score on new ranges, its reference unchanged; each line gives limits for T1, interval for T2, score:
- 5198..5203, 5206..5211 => 9.0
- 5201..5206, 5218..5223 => 5.4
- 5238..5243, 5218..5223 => 3.9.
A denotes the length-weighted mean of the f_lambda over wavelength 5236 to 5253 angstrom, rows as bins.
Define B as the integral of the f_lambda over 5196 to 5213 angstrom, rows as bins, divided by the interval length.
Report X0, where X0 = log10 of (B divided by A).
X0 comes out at 0.00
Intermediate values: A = 8.52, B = 8.57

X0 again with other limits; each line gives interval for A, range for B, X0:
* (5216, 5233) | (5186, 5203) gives -0.02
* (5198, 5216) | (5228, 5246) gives 0.02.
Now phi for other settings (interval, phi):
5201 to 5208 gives 49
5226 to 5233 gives 54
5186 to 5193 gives 46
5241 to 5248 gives 57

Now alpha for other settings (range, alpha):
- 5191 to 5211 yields 65.0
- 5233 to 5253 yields 54.5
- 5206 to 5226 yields 62.8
